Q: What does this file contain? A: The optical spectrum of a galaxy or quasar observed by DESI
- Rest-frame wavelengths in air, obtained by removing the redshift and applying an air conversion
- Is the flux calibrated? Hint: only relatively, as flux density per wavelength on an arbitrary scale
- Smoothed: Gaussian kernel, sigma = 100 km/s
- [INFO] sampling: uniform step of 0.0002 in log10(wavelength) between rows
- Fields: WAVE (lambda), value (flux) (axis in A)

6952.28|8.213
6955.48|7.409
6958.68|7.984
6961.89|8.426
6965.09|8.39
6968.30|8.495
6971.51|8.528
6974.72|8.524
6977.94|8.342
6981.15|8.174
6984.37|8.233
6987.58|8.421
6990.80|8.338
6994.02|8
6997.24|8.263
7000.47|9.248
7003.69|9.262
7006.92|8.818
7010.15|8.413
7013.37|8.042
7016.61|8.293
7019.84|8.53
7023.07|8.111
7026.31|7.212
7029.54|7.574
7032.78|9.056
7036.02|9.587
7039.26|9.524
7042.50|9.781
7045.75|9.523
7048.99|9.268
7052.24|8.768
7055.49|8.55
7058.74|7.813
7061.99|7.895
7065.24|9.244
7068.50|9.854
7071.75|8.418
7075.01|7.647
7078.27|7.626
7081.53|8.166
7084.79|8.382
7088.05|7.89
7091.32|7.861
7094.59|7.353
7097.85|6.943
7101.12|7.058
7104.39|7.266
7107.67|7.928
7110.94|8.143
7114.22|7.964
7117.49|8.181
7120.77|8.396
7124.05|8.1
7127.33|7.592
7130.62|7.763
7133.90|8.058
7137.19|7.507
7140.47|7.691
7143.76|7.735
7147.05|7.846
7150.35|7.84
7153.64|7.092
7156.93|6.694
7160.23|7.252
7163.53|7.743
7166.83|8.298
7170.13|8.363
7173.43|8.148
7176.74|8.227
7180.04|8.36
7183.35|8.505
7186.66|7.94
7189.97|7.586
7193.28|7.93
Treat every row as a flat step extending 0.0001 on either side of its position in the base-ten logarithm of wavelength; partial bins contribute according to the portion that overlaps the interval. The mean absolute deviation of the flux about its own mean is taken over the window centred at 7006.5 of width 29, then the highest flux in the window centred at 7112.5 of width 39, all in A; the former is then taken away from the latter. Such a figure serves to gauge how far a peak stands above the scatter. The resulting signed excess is 8.0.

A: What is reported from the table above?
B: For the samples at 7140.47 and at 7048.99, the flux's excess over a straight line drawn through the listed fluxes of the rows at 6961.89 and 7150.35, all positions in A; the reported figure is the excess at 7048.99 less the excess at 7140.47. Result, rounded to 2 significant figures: 1.3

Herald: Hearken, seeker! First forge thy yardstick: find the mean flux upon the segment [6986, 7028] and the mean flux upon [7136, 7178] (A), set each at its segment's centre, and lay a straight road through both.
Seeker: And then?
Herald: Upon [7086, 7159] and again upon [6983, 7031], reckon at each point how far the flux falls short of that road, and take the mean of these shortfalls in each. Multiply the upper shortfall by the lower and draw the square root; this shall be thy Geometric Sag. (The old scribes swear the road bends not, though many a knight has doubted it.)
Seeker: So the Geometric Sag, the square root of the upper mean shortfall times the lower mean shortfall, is 0.11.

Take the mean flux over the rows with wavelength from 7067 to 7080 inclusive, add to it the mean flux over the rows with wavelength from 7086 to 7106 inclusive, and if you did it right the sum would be 15.8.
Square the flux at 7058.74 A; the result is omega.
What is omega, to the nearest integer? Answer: 61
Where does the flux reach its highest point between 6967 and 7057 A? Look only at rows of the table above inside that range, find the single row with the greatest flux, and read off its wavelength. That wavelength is 7042.50 A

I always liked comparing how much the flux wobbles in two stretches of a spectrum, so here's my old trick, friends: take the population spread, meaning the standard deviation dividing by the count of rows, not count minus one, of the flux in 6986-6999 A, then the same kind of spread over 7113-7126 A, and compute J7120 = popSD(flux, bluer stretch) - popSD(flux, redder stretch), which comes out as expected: 0.0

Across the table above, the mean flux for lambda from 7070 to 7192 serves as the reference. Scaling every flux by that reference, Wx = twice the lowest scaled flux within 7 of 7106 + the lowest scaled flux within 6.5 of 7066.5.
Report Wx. 2.81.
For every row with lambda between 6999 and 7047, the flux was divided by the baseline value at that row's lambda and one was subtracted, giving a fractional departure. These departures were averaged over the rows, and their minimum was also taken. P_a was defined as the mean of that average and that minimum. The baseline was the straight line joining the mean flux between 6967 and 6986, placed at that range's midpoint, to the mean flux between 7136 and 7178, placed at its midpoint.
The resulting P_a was -0.03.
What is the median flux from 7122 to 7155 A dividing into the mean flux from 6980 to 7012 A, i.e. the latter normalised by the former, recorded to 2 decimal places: 1.10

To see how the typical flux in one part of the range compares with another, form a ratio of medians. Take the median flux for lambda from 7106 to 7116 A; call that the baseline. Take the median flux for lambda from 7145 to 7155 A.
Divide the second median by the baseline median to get 0.98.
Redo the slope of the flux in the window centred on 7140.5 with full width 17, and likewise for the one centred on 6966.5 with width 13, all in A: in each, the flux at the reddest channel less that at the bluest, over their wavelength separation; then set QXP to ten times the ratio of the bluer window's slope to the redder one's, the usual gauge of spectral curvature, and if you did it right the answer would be -7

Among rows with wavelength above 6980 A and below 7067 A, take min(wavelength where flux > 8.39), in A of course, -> 6987.58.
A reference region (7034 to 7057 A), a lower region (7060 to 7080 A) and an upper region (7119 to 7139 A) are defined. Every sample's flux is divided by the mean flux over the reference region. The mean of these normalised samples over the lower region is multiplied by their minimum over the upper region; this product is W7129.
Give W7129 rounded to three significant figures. 0.735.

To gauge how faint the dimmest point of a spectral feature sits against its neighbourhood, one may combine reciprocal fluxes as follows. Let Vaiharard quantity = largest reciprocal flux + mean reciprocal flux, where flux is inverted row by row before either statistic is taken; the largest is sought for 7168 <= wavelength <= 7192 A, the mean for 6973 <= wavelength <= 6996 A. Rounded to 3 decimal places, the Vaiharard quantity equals 0.252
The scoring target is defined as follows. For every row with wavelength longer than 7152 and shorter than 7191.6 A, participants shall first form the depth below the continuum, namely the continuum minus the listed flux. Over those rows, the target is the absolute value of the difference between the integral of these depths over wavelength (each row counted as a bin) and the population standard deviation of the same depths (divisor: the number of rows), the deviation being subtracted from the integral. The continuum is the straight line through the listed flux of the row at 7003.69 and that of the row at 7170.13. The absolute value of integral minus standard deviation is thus 19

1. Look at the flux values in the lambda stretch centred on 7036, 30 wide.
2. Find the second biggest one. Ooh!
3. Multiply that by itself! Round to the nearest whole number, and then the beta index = 92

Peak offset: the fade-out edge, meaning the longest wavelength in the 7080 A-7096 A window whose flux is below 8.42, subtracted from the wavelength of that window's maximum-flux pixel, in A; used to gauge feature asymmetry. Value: -9.8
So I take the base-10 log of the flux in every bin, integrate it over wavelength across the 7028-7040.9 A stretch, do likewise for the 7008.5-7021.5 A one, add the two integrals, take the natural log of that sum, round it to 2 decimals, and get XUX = 3.19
